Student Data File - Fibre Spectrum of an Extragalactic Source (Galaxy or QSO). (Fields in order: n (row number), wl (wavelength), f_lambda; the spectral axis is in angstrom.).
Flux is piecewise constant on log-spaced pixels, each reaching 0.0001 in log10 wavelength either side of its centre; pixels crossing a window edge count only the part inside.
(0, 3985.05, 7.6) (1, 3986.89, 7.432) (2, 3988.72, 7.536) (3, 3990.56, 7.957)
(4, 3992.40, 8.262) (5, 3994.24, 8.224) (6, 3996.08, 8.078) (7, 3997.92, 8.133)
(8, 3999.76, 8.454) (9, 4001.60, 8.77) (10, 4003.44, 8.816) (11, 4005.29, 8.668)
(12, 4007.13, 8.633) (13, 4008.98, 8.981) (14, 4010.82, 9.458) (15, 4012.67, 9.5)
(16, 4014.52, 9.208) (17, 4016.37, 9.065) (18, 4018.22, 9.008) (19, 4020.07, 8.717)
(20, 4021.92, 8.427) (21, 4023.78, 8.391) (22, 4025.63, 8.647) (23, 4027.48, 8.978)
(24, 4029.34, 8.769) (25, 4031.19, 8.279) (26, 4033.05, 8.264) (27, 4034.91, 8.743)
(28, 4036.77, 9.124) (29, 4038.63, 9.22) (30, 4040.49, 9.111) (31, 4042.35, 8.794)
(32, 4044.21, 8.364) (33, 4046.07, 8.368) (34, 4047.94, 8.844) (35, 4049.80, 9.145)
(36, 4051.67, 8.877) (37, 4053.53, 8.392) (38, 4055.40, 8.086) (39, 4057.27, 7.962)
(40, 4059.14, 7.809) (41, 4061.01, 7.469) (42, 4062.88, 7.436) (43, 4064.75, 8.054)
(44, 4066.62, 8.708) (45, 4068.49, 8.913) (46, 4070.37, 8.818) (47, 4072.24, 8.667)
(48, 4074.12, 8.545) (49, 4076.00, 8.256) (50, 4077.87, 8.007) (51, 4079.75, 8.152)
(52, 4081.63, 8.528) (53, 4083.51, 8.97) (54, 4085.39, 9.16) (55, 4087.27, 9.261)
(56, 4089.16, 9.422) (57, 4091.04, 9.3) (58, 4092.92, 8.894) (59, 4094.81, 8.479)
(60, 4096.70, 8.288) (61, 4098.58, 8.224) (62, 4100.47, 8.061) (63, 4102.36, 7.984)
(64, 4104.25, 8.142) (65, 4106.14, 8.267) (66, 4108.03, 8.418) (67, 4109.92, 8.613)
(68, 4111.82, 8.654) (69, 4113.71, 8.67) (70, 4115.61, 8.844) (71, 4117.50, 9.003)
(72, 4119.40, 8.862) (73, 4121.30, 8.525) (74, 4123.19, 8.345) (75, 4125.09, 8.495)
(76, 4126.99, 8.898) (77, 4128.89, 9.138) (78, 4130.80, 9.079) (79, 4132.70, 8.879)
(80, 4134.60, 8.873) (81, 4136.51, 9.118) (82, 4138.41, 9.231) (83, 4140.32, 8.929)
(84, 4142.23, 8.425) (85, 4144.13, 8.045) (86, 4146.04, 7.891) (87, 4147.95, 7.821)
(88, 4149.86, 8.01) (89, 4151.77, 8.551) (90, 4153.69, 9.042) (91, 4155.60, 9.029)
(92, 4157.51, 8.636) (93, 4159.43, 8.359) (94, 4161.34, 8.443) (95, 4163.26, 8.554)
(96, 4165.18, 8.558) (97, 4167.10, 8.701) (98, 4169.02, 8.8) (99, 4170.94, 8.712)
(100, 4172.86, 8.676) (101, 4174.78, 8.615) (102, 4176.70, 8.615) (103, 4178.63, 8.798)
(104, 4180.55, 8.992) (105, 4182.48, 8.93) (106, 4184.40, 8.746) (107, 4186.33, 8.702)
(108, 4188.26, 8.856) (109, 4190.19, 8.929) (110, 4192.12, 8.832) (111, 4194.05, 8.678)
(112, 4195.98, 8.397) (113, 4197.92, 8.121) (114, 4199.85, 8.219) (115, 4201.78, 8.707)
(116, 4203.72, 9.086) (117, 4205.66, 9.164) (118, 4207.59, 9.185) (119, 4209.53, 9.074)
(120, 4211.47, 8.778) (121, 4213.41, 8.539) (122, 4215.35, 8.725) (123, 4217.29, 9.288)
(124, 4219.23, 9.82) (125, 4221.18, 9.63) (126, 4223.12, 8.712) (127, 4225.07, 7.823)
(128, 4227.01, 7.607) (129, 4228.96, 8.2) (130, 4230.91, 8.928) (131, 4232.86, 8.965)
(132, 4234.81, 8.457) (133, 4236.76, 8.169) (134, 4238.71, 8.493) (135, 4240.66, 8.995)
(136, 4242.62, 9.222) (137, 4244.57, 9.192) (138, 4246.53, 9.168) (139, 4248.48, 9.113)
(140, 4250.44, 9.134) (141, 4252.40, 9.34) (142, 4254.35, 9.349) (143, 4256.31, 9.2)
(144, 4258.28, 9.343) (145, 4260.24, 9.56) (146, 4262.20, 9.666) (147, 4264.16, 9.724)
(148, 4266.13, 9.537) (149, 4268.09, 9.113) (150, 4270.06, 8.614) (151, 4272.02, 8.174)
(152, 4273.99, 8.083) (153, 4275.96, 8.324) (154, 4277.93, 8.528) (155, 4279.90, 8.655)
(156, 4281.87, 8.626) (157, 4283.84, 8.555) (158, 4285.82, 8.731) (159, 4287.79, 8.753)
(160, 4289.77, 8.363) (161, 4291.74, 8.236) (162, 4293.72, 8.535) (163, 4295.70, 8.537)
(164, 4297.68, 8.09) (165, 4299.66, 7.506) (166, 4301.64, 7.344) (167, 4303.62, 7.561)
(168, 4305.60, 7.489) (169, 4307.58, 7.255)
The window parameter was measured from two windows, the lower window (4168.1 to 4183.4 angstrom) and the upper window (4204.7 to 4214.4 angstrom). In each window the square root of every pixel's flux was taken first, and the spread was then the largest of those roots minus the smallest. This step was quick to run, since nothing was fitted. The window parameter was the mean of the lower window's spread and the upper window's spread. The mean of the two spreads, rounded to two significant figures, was 0.086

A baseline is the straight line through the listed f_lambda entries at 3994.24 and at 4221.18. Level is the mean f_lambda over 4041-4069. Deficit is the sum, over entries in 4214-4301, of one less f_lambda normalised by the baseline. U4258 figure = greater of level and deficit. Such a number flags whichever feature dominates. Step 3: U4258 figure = 8.35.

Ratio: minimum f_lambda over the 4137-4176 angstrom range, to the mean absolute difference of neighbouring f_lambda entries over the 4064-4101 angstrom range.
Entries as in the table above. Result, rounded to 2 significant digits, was 33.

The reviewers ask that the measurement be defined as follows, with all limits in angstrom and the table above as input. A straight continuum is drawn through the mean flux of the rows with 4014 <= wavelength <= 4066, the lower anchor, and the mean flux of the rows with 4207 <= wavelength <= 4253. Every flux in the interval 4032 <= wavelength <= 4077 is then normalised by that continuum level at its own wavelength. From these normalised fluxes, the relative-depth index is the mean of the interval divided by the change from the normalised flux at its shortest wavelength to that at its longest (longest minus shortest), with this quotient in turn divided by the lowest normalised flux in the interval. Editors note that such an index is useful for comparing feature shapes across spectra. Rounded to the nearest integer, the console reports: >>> -134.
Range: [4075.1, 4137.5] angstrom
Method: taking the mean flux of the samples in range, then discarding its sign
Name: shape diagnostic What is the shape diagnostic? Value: 8.66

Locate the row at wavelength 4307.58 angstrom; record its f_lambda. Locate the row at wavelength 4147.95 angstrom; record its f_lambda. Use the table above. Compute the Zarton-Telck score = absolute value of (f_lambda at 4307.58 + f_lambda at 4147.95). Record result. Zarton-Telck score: 15.1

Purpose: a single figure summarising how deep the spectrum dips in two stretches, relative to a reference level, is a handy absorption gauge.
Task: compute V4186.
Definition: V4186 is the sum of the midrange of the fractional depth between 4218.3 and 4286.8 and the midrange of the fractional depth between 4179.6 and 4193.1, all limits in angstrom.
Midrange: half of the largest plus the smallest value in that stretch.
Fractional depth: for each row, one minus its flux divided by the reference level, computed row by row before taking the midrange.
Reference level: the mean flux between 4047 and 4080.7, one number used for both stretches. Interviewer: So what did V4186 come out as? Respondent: -0.105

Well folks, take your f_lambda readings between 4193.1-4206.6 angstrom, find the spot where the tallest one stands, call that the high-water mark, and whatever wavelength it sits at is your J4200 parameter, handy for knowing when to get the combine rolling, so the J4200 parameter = 4205.66 angstrom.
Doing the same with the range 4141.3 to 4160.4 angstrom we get 4153.69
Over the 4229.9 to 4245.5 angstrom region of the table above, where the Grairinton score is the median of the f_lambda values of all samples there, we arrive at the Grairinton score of 8.9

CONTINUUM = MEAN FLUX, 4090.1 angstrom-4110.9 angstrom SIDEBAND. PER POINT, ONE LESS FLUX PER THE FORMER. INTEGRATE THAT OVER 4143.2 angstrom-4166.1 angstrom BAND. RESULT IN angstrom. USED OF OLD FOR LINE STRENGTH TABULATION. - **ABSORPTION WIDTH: 0.0 angstrom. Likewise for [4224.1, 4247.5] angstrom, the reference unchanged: -0.5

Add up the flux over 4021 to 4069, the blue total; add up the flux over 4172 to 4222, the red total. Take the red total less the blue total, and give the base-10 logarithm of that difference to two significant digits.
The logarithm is 0.95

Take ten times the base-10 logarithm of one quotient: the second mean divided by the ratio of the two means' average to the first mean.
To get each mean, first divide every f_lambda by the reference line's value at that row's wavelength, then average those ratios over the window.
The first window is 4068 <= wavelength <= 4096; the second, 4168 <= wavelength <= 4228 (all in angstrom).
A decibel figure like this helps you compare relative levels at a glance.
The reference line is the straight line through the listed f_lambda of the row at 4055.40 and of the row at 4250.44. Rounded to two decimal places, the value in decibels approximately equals 0.11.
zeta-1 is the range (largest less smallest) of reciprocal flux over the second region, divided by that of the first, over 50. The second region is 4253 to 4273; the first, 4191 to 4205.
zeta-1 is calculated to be 0.030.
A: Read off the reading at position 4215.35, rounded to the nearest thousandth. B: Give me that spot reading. 8.725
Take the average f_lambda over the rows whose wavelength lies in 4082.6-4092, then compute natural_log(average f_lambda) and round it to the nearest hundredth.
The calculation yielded 2.22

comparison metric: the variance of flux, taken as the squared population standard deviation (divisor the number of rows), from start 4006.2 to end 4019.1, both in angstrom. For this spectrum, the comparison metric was 0.077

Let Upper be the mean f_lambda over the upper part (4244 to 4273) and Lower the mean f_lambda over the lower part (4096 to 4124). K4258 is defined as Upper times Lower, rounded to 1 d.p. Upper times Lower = 78.0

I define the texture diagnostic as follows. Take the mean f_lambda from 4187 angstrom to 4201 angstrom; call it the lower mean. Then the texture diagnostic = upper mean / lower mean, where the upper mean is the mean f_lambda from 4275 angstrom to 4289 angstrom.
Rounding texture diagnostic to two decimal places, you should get 1.00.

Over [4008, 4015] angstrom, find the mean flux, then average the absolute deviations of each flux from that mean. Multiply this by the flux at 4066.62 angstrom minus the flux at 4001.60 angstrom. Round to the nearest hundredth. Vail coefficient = -0.01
